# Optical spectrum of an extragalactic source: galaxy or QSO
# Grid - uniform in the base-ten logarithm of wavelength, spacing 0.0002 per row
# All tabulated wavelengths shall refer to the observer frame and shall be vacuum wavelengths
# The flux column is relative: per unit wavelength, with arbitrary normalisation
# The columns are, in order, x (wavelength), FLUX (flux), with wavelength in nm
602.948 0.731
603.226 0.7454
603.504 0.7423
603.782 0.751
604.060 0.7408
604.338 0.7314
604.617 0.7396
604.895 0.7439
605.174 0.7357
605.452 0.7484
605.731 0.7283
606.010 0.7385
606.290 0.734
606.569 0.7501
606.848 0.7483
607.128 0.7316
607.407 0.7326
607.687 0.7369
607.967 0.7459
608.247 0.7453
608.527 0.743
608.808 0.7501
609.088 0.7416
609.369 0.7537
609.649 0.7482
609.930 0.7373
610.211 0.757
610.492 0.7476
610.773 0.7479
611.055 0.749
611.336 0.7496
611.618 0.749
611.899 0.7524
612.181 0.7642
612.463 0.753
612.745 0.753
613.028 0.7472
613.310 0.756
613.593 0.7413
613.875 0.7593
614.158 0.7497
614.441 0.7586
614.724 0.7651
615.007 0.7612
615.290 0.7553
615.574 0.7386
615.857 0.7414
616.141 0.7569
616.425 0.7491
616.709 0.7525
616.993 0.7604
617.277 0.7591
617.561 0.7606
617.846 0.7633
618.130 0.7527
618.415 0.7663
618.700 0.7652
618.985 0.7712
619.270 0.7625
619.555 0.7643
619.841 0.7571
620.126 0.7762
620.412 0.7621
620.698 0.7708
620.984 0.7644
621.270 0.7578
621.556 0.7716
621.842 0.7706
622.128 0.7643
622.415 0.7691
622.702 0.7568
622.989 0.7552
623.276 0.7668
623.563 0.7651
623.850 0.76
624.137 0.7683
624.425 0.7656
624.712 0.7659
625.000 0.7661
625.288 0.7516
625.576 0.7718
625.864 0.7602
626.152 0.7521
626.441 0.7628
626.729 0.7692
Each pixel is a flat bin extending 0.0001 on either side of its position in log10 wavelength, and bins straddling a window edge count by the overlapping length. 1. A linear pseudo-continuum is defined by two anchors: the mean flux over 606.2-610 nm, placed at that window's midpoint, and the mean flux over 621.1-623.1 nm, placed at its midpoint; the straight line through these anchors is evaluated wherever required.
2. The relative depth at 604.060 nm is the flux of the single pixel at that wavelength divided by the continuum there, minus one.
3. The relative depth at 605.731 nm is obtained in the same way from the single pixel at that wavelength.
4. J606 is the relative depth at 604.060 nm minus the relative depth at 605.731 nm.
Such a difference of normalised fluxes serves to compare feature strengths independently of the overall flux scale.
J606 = 0.020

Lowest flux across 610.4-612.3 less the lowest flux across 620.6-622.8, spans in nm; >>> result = -0.009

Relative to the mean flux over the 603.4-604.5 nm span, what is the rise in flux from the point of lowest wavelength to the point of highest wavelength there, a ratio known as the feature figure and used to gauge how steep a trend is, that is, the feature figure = -0.015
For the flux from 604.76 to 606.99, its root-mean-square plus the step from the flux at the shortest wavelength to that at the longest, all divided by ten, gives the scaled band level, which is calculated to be 0.0745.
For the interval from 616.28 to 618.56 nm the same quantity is 0.0775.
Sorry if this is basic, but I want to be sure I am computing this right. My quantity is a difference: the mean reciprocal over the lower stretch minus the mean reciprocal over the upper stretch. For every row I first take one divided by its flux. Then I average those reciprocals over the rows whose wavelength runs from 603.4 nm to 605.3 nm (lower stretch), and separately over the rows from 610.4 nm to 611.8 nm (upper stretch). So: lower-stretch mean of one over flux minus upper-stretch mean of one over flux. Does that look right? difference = 0.014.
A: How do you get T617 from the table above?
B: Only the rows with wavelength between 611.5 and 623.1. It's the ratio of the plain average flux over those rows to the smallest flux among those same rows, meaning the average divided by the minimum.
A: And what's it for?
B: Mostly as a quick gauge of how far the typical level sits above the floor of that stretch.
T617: 1.027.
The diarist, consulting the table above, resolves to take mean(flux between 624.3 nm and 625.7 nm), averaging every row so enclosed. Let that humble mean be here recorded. 0.764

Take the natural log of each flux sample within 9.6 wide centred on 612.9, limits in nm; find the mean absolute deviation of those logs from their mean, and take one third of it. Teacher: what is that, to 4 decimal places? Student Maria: 0.0026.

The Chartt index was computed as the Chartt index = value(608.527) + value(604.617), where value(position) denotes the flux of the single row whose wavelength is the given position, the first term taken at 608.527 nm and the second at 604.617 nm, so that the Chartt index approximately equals 1.48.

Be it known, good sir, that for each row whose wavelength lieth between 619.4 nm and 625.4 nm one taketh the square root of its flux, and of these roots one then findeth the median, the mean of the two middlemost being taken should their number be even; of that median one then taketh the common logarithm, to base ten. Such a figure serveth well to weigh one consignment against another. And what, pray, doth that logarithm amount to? -0.0581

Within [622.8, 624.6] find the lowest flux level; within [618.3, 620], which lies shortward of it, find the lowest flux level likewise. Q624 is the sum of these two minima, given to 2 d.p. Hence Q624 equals 1.51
